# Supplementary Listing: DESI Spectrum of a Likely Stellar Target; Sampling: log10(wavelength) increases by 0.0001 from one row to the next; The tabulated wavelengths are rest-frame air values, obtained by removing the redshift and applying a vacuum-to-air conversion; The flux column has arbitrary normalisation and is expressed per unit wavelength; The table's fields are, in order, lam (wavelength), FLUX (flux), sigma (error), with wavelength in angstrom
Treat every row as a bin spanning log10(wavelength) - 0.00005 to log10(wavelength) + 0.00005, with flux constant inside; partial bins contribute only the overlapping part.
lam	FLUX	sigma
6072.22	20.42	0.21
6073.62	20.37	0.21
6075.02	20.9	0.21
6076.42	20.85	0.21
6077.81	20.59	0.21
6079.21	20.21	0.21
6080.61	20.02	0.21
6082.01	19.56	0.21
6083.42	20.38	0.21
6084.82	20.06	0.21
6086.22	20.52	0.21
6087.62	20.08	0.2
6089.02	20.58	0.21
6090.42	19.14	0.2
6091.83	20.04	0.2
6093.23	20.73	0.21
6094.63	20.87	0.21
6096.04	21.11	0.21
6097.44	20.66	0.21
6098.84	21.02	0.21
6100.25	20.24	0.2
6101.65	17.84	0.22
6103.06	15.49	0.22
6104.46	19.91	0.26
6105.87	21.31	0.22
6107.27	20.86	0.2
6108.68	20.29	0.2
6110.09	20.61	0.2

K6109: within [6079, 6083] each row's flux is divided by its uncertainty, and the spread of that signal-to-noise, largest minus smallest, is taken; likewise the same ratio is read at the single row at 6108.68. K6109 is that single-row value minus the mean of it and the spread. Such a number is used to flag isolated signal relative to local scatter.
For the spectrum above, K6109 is 49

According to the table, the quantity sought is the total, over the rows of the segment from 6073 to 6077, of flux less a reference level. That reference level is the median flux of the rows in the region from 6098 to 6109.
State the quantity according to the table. 1.3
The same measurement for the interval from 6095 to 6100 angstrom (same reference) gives 2.0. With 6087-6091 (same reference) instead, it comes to -1.0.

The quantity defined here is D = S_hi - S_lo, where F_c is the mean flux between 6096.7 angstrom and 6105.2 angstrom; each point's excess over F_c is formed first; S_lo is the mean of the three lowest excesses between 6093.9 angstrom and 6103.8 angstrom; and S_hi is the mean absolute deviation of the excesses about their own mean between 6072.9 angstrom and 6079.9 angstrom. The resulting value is 1.6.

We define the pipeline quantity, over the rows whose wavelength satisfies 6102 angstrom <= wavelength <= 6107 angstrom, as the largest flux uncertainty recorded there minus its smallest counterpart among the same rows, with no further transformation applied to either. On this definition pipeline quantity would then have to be 0.040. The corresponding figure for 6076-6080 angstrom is 0.000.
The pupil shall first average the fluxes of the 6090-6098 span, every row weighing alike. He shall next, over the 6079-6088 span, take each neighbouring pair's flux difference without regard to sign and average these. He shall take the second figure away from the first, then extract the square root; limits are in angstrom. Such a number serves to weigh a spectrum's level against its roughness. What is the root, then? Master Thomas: 4.47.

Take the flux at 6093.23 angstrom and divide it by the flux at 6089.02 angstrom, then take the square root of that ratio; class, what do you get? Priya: 1.00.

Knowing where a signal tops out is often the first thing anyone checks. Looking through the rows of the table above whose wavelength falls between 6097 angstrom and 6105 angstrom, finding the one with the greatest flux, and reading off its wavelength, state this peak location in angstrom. 6098.84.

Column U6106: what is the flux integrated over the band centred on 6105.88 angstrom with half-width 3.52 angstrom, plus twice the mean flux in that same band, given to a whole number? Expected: 177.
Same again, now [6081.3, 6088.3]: 181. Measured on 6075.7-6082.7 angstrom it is 182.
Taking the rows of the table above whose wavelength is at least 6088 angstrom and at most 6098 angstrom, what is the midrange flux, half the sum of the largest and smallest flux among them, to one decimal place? 20.1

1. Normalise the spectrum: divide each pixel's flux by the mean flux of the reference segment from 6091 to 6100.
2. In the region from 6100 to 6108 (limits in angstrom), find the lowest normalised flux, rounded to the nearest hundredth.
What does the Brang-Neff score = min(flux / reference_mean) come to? 0.75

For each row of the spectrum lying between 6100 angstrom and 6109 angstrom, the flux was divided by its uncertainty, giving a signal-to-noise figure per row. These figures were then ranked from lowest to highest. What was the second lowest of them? 76.6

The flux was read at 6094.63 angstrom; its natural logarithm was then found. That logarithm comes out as 3.04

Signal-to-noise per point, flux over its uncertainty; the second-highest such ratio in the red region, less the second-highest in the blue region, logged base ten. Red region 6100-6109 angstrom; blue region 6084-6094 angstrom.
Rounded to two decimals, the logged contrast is 0.10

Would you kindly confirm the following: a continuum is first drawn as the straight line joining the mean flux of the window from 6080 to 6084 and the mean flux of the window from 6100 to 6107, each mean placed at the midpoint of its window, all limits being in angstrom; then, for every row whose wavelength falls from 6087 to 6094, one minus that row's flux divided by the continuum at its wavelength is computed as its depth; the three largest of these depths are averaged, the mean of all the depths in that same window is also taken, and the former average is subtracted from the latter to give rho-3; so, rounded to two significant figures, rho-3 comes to -0.020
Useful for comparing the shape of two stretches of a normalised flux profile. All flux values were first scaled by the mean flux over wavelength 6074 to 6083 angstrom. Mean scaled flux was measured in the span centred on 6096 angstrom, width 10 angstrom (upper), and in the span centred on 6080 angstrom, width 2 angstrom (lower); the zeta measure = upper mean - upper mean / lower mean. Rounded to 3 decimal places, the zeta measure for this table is -0.012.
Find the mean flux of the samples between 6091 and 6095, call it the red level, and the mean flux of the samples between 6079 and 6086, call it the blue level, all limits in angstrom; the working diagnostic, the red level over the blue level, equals 1.02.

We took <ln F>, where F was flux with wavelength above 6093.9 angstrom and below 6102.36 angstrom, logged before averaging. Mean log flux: 3.01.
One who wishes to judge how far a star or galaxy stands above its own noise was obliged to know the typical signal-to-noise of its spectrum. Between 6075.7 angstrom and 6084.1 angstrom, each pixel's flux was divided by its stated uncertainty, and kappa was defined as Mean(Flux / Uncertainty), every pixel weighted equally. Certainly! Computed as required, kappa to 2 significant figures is 97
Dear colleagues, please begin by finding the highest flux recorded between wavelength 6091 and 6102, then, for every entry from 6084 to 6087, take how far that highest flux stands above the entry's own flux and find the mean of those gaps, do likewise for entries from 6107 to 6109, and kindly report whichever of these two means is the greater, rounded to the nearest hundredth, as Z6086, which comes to 0.82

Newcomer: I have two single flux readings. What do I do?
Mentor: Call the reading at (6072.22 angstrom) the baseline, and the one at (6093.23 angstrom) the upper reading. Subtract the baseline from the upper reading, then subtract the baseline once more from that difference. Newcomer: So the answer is -20.1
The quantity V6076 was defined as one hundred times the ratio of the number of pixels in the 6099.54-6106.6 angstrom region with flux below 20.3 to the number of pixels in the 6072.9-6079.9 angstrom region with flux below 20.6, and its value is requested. 133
